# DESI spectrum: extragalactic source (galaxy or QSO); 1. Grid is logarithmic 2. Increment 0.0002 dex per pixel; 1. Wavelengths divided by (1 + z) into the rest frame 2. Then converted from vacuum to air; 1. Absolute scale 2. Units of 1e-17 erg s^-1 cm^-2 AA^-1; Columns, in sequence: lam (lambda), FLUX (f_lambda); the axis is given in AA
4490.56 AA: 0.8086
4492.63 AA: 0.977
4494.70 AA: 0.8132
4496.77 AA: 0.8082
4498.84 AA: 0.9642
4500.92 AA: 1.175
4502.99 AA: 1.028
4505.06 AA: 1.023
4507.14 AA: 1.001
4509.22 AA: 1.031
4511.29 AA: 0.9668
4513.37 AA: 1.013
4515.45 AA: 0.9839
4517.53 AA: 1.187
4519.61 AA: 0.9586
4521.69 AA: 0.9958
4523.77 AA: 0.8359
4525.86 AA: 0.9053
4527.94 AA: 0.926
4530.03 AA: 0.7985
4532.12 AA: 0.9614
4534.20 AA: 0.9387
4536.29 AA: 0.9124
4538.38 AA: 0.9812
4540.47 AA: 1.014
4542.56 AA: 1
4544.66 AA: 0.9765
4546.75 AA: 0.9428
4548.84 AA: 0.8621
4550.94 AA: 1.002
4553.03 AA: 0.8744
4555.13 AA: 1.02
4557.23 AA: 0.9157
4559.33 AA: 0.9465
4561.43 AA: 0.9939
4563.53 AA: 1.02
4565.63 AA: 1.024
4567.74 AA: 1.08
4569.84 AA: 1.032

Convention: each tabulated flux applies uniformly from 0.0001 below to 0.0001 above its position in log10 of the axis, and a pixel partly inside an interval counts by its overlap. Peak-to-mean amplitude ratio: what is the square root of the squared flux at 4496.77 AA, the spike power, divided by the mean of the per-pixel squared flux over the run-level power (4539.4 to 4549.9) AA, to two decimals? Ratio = 0.84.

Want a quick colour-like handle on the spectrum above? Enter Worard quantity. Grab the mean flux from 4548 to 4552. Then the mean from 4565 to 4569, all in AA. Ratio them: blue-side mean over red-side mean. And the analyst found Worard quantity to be 0.89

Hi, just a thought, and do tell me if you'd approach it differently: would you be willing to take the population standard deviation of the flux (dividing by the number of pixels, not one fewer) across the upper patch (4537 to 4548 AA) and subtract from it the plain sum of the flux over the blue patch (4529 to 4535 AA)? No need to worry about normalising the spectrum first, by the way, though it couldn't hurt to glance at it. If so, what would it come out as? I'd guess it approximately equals -2.7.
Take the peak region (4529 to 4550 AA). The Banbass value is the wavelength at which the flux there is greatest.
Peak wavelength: 4540.47 AA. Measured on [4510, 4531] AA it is 4517.53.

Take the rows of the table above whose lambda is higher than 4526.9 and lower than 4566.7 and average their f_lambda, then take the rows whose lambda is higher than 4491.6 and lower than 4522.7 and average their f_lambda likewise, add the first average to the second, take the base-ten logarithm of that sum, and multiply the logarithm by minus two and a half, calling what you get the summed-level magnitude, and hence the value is -0.724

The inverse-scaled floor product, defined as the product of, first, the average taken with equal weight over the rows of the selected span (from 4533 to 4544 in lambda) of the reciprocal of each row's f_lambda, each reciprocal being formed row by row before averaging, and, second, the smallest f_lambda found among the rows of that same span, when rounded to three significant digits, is 0.943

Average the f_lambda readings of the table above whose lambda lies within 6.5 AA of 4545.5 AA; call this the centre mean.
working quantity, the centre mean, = 0.97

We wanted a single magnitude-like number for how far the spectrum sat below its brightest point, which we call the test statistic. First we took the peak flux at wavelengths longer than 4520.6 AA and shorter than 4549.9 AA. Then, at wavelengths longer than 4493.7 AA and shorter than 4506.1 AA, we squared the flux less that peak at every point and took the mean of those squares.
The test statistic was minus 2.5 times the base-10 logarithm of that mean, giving 4.3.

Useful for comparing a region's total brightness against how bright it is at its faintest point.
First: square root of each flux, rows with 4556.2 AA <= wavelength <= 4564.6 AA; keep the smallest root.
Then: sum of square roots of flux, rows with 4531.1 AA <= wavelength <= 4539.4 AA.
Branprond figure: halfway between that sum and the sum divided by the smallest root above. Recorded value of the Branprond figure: 3.98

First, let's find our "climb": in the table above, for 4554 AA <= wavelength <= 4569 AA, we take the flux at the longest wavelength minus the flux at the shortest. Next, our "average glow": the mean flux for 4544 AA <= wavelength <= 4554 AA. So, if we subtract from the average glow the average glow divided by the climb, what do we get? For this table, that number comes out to -15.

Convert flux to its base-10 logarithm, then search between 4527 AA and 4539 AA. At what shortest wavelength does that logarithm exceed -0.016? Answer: 4538.38 AA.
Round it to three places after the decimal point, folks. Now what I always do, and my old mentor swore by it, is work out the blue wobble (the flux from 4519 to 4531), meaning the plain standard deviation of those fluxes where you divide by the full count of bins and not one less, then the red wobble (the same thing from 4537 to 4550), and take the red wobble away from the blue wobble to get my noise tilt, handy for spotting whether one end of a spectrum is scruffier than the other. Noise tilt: 0.018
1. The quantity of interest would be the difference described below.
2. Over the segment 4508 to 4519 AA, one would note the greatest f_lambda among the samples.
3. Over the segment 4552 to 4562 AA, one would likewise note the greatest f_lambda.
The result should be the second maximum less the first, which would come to -0.17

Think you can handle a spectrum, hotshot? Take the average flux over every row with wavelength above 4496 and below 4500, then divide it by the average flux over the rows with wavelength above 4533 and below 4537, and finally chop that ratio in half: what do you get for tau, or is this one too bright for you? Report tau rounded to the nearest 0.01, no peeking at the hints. 0.48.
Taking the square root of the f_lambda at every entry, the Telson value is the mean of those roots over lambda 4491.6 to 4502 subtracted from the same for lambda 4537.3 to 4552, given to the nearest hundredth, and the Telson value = 0.01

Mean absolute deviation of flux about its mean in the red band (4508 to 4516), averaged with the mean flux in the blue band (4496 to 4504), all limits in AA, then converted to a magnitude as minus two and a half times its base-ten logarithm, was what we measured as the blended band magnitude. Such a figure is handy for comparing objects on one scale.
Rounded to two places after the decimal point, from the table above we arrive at 0.73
